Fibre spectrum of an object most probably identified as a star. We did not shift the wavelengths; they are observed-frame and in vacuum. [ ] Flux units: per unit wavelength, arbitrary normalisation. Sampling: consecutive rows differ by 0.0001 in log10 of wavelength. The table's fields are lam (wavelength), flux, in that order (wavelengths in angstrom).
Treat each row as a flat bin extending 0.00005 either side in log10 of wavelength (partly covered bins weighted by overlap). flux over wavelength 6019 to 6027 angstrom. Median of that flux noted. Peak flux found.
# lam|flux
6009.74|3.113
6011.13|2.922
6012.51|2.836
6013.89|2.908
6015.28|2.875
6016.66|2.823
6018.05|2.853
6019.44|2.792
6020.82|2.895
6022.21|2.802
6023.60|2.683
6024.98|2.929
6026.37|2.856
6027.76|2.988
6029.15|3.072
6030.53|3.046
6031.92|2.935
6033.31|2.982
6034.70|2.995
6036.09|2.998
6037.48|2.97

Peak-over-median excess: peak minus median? 0.100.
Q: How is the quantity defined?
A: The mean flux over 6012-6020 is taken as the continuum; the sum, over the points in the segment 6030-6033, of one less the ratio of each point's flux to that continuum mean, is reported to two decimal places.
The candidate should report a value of -0.10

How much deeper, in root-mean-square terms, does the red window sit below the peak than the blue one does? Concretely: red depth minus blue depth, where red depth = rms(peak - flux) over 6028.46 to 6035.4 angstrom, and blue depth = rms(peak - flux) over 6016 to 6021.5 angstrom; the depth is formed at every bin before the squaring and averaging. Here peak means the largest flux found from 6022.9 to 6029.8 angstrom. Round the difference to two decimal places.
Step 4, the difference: -0.15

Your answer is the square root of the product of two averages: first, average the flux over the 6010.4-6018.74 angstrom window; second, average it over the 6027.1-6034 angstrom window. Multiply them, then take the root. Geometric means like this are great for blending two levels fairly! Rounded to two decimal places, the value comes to 2.94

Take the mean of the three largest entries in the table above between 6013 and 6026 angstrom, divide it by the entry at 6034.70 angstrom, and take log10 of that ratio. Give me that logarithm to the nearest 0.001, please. -0.012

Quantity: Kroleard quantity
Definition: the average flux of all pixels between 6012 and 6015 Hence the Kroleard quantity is 2.87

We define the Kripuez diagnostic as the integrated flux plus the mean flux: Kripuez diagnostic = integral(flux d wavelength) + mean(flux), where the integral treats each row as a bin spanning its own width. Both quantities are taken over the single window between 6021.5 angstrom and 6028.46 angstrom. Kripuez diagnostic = 23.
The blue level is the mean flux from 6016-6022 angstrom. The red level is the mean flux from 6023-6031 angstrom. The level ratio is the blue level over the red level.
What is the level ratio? 0.97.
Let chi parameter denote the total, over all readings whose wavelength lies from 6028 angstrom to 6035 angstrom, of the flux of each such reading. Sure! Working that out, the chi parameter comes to 15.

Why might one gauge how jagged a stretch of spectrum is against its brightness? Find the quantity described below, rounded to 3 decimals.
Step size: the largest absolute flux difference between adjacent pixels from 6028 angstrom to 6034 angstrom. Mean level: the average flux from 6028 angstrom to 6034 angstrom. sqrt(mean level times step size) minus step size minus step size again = 0.356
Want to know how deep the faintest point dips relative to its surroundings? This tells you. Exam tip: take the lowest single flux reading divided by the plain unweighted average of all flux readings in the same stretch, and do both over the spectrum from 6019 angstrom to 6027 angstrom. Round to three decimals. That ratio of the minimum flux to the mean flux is 0.949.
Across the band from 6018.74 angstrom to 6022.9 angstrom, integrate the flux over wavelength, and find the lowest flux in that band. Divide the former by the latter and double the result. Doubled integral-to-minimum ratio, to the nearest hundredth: 8.43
